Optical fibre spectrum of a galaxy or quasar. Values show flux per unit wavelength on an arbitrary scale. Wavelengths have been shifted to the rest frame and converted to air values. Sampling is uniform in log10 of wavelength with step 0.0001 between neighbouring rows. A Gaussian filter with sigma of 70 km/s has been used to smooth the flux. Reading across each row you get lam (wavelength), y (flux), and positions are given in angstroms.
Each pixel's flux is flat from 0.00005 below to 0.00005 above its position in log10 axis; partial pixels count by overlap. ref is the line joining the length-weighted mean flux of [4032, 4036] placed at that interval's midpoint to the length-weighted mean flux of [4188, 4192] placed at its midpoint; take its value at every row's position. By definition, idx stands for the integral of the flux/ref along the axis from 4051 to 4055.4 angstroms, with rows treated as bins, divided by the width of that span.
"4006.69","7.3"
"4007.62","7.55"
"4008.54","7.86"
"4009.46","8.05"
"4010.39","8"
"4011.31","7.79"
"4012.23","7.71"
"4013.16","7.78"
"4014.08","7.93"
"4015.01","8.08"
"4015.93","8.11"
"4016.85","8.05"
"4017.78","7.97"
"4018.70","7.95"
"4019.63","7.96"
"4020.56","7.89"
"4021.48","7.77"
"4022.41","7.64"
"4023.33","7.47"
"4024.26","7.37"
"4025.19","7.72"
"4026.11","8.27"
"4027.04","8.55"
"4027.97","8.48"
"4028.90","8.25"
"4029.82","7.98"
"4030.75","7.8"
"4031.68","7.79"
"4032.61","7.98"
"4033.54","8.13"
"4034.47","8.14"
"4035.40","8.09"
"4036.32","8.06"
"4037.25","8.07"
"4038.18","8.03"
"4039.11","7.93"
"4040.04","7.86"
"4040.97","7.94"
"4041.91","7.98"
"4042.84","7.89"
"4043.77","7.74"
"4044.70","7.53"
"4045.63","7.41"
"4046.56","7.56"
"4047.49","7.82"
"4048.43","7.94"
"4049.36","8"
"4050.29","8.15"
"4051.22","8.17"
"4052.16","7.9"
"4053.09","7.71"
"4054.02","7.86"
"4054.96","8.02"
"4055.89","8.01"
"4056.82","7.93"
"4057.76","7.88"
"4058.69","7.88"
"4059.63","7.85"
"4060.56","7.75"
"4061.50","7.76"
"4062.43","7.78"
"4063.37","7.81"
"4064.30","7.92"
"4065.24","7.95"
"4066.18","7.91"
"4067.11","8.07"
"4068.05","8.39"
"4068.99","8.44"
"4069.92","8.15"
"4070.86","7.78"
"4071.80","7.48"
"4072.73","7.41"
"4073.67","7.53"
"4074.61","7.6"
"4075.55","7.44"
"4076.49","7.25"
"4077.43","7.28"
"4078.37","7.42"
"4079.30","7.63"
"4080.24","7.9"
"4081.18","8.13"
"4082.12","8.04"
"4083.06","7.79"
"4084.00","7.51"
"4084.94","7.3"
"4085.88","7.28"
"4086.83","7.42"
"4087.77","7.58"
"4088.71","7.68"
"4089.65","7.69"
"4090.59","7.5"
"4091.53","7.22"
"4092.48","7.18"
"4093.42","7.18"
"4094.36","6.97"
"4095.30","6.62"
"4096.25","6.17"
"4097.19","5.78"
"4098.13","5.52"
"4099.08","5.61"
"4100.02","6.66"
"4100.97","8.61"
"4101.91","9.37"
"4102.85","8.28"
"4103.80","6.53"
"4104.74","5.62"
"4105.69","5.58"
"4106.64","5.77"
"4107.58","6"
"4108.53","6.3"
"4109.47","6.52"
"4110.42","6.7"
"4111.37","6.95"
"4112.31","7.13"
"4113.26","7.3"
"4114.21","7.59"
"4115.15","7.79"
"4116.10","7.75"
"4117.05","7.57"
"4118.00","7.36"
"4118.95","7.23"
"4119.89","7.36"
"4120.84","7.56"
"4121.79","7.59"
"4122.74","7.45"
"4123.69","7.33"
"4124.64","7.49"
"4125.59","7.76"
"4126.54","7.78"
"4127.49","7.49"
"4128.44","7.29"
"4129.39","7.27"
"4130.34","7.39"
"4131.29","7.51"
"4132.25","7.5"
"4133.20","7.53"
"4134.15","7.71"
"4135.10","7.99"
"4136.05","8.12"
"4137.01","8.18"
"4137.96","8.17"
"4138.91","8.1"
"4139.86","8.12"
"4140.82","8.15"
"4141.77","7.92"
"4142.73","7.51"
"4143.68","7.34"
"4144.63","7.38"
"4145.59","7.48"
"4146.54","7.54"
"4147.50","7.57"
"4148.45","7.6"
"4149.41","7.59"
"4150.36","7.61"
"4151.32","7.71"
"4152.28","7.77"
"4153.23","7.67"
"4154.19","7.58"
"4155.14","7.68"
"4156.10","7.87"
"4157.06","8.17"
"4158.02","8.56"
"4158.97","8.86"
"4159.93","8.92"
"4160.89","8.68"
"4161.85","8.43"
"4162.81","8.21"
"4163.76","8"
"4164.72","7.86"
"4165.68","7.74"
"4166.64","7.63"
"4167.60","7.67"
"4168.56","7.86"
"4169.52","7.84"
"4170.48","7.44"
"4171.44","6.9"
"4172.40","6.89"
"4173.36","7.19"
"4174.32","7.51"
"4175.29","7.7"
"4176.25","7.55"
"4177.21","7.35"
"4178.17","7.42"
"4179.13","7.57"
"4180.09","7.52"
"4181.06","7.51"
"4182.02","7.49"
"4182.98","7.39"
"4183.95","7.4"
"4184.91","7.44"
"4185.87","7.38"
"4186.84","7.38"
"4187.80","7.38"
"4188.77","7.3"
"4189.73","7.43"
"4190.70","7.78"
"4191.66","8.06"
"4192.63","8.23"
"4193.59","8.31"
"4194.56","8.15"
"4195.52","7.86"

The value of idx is 0.99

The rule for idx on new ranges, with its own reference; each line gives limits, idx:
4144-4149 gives 0.97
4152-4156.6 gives 1.00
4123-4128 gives 0.97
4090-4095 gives 0.91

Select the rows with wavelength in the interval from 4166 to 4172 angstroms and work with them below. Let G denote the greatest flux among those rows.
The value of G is 7.86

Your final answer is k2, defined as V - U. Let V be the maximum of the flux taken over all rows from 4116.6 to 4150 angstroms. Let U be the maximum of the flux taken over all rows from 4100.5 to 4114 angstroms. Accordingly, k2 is -1.2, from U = 9.37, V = 8.18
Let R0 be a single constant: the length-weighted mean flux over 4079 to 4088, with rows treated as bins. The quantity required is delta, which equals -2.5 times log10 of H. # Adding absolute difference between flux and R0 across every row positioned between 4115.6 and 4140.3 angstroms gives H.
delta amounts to -2.06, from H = 6.7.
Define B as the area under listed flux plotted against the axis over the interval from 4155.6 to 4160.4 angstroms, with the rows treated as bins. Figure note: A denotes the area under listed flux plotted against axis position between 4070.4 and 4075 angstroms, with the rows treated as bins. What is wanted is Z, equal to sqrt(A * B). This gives 37.6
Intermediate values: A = 34.8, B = 40.6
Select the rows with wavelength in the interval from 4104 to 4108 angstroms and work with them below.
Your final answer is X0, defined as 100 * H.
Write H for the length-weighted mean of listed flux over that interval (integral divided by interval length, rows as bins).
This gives 579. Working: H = 5.8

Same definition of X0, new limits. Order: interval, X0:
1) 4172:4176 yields 733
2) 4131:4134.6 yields 755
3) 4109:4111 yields 661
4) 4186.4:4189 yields 735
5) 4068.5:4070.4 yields 830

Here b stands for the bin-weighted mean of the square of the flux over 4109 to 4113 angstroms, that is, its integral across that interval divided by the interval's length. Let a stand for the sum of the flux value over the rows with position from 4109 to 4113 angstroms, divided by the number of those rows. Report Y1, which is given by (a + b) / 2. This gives 27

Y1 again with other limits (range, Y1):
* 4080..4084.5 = 35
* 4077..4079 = 31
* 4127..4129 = 31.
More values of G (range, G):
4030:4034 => 8.13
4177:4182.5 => 7.57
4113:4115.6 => 7.79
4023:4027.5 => 8.55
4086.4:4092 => 7.69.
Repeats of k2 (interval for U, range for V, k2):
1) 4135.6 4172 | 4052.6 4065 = -0.9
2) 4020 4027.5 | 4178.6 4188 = -1.0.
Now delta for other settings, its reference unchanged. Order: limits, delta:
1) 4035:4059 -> -2.16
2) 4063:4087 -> -2.22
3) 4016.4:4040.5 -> -2.40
